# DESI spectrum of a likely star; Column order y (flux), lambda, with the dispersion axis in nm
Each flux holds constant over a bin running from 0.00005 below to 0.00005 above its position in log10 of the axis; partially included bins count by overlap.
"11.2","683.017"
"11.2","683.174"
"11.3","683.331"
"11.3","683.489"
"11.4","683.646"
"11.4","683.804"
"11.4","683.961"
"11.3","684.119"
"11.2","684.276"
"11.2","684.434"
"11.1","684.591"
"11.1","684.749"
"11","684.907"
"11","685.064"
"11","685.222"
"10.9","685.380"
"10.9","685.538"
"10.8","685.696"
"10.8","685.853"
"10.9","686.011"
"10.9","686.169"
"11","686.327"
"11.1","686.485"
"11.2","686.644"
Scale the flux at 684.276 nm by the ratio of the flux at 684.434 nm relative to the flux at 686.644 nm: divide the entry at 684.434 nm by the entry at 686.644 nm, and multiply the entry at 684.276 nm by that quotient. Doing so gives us 11.2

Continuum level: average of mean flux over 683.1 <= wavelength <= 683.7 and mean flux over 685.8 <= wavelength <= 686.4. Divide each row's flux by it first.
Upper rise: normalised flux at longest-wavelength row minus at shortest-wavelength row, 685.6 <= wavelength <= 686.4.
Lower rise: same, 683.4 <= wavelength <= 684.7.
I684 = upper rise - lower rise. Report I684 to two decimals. 0.04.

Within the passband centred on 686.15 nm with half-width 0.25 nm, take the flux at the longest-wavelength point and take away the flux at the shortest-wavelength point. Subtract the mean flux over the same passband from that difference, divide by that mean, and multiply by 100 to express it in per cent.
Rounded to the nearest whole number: -99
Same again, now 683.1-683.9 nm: -98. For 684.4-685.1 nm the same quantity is -102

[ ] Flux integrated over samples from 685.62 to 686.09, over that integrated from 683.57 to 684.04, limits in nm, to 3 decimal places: 0.953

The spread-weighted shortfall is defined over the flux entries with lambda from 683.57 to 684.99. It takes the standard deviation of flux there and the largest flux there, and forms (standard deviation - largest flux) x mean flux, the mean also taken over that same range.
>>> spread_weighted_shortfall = -126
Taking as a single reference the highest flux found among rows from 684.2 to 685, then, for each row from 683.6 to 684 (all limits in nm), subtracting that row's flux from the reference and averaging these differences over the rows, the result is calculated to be -0.20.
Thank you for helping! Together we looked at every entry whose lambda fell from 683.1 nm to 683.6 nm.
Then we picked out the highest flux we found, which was 11.3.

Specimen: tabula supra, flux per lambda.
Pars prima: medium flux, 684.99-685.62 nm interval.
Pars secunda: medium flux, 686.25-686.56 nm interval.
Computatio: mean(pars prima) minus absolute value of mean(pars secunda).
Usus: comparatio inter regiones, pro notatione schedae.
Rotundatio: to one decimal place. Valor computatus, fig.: -0.1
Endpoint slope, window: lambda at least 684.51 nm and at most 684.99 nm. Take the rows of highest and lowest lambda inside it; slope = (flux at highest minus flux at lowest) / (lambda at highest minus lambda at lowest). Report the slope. -0.32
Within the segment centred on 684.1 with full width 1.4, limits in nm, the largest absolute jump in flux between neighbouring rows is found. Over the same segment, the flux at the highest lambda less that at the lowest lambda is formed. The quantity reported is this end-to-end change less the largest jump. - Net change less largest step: -0.300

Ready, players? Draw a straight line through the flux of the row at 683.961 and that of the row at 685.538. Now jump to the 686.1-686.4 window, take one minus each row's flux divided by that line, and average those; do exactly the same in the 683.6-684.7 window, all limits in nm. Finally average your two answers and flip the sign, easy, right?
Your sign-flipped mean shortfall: 0.010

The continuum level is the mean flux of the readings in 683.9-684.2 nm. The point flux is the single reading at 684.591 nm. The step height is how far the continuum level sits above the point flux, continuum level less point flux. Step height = 0.25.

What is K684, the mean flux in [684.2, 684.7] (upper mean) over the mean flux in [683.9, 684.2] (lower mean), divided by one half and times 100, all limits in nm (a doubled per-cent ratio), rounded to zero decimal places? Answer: 197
